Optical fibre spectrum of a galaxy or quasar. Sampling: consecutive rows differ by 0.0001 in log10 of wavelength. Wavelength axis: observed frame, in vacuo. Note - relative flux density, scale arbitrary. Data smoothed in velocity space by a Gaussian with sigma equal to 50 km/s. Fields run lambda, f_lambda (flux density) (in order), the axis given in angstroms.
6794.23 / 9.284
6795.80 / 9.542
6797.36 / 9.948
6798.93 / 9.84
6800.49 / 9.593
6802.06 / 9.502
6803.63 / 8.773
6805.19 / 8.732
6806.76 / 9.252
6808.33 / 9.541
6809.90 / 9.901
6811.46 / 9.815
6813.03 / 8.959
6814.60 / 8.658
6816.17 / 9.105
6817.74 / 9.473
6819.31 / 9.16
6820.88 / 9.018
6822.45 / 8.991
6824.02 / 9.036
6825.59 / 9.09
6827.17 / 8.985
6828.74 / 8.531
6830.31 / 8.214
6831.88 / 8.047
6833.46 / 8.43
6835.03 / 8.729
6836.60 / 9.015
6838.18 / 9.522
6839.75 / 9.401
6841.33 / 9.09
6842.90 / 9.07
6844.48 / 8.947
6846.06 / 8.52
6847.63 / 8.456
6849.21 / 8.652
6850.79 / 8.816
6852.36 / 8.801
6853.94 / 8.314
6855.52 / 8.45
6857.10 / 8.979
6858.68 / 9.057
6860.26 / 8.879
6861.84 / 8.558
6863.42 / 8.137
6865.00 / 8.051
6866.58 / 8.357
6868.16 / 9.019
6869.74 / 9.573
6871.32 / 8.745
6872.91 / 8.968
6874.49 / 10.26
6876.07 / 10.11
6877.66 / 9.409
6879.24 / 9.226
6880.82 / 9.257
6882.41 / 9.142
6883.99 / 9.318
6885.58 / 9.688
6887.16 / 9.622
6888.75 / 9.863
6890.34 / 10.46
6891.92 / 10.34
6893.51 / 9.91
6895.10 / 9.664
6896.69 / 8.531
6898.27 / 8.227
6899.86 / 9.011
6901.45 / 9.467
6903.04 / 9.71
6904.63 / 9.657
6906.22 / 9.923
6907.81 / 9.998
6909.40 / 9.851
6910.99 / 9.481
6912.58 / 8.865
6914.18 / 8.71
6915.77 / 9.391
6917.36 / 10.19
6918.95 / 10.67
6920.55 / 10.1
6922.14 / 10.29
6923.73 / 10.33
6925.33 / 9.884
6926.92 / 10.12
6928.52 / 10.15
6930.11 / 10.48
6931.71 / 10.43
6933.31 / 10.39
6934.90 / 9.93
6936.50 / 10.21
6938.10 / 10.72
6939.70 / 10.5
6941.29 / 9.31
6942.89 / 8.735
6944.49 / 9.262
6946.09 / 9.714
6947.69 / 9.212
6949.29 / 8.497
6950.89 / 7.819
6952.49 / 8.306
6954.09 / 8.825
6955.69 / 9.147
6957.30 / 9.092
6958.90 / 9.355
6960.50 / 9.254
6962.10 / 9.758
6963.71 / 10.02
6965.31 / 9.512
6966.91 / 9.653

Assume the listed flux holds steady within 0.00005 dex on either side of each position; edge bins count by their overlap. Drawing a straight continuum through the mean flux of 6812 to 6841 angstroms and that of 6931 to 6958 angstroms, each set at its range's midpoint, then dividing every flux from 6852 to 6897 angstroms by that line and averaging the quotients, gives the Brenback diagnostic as 1.01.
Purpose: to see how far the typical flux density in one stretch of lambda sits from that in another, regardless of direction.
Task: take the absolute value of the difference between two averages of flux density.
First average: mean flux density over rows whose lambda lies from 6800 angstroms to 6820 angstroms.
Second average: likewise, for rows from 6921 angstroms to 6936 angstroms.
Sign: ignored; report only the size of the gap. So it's 0.96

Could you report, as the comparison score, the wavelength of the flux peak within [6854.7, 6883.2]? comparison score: 6874.49 angstroms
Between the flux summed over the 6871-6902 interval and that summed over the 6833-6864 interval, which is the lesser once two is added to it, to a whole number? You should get 178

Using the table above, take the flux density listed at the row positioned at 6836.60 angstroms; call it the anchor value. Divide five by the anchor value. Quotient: 0.55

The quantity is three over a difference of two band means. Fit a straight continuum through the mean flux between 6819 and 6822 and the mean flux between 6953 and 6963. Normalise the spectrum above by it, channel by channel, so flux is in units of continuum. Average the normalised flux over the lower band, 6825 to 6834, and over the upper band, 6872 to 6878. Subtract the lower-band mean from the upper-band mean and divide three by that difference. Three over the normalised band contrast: 25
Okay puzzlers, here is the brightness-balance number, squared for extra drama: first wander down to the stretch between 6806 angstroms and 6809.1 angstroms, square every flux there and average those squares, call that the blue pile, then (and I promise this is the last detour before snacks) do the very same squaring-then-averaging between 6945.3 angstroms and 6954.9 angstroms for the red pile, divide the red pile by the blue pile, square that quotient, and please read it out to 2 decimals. 0.75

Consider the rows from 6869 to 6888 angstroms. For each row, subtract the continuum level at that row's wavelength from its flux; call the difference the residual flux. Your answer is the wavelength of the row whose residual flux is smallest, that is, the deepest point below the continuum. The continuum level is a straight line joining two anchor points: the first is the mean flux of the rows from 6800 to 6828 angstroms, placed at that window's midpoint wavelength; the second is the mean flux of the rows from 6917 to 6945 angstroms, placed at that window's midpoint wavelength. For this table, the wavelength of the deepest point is 6871.32 angstroms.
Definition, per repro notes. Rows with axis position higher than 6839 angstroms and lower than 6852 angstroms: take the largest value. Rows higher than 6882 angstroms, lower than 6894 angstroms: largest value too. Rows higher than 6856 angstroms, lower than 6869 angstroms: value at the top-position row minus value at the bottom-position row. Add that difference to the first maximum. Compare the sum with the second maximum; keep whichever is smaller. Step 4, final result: 9.4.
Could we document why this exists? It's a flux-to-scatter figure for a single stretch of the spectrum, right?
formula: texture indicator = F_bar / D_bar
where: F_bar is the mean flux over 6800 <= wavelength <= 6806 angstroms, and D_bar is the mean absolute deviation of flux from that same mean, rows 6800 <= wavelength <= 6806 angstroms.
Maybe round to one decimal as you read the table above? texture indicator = 23.0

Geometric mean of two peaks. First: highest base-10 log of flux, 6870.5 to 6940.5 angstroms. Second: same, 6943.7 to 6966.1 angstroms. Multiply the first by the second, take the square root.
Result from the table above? 1.02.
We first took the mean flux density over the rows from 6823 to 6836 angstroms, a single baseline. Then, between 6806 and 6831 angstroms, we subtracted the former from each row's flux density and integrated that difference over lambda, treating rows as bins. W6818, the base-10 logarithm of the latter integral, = 1.1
